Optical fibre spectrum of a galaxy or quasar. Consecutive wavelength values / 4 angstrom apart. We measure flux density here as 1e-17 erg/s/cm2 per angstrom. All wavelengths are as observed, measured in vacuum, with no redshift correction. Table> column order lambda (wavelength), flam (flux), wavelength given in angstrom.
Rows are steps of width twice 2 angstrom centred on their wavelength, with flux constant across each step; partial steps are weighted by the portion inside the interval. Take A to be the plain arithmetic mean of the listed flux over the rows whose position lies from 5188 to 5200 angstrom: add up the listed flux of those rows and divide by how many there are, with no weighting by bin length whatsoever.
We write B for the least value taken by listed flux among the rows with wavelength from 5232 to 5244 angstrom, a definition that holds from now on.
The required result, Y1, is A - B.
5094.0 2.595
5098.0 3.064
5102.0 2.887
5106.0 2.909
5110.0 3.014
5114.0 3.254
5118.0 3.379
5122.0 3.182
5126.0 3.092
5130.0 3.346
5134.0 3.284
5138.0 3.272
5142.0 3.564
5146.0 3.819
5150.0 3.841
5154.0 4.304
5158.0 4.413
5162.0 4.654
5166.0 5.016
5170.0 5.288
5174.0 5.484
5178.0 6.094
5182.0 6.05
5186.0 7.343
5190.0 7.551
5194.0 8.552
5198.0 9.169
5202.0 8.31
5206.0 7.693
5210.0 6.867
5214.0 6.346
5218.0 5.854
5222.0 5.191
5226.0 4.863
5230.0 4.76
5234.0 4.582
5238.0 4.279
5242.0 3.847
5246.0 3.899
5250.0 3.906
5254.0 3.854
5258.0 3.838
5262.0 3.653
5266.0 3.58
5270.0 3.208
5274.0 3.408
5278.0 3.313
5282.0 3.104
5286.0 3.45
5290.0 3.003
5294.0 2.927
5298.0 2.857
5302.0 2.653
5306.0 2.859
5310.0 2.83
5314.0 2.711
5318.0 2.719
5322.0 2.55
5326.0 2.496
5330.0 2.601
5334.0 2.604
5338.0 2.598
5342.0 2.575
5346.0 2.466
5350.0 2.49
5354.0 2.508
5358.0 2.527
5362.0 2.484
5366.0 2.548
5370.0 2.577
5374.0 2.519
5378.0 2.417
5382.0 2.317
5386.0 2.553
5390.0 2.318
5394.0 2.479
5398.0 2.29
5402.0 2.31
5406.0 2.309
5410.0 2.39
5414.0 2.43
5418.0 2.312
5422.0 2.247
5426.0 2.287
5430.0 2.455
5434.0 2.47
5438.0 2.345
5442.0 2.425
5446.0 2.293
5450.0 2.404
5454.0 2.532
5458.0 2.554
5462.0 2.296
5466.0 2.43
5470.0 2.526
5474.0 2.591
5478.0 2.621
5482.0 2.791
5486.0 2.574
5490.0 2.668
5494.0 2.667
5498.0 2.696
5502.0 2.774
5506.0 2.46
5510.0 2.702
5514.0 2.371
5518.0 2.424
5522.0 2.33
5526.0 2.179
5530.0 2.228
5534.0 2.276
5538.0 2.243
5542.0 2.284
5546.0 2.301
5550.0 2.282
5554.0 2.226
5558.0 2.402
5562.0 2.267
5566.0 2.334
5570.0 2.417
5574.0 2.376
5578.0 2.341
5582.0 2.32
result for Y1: 4.6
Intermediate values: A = 8.4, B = 3.847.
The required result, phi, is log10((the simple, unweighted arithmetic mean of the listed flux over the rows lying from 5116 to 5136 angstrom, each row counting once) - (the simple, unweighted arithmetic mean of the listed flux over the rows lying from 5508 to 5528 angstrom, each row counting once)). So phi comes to -0.1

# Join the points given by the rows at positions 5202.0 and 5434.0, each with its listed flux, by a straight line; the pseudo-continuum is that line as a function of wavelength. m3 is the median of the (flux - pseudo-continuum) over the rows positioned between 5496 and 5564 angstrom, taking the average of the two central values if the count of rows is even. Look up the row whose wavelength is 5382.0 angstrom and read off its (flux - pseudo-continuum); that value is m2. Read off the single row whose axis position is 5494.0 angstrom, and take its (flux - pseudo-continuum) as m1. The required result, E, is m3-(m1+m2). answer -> 2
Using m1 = 1.7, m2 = -1.5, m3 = 2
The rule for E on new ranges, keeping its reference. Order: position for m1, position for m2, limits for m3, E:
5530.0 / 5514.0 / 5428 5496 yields -3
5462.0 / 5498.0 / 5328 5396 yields -4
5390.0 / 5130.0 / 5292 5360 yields 5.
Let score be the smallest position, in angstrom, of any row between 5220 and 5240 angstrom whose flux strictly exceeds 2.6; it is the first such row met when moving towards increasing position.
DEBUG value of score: 5222.0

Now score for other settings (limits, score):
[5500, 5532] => 5502.0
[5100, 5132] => 5102.0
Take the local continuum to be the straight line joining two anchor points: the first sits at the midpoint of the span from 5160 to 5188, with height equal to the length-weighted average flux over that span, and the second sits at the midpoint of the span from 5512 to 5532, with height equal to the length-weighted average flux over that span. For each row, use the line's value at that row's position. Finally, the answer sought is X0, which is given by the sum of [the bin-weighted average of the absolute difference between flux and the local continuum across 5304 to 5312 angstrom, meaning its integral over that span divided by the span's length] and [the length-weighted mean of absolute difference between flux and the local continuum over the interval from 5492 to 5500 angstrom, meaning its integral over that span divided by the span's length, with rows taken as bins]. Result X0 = 1.7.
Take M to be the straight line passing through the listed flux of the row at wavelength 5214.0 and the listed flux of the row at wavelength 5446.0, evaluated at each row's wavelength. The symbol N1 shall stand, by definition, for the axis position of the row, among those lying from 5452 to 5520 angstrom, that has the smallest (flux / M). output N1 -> 5462.0 angstrom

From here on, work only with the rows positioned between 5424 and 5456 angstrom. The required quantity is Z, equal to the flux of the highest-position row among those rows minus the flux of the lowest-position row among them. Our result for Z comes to 0.2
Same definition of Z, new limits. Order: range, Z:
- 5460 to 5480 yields 0.3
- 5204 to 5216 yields -1.3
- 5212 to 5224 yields -1.2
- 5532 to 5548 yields 0.0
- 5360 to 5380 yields -0.1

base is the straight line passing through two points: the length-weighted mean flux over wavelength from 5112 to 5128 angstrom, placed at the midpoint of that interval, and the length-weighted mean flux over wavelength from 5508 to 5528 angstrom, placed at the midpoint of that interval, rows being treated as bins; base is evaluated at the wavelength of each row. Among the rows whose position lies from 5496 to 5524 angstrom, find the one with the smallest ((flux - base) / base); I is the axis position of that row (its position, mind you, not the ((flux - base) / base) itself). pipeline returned 5522.0 angstrom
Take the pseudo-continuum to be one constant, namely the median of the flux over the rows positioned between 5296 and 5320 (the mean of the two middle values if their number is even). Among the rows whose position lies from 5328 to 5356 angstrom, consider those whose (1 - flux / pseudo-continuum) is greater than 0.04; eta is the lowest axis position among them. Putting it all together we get 5330.0 angstrom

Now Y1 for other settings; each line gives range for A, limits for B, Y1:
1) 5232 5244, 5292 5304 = 1.6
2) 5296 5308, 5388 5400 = 0.5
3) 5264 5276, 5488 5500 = 0.7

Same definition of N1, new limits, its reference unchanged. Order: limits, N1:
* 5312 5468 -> 5326.0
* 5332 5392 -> 5346.0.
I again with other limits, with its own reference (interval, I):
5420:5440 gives 5422.0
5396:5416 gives 5398.0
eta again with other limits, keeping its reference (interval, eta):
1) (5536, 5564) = 5538.0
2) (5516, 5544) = 5518.0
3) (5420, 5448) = 5422.0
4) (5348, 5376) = 5350.0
